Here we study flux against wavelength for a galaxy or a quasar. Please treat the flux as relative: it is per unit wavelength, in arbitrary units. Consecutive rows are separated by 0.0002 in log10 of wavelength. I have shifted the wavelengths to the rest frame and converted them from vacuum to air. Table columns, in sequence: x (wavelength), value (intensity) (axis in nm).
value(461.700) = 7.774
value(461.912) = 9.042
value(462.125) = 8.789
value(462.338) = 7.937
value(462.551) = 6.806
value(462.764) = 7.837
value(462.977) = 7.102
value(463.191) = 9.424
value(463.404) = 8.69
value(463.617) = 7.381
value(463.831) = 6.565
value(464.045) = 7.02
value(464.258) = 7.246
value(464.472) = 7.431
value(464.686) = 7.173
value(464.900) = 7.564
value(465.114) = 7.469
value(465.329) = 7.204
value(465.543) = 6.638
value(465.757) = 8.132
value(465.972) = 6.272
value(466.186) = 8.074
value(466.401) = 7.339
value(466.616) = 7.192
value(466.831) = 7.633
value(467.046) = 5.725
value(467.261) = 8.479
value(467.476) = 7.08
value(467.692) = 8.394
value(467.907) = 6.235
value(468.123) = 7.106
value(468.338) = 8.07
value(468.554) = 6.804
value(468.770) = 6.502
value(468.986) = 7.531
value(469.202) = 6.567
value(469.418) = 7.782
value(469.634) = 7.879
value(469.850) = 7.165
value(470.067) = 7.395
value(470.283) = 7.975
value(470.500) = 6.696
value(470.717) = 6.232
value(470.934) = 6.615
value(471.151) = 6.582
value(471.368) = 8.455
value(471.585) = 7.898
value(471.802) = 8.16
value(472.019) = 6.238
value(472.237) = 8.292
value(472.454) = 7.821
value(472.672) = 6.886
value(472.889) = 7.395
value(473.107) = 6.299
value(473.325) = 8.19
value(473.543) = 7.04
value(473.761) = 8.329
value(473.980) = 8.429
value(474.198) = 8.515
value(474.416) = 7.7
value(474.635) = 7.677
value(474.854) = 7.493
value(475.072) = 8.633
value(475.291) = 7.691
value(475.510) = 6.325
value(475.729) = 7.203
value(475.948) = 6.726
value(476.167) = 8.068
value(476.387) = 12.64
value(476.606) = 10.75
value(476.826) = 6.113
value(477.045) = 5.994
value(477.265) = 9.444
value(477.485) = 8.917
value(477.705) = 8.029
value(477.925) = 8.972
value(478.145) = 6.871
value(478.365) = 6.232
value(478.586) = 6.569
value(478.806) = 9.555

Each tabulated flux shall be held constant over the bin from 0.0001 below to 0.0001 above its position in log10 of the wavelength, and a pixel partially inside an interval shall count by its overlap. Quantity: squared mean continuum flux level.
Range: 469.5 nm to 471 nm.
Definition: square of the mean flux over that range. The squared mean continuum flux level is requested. 51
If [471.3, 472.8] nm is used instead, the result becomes 59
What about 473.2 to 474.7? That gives 64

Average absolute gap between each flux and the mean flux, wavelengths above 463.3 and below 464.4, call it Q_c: 0.52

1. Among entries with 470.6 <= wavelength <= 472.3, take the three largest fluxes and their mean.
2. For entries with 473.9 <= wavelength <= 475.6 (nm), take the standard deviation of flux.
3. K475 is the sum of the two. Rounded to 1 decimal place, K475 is 9.0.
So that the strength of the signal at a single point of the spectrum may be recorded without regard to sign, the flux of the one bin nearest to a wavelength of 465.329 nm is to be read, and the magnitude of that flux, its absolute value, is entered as 7.2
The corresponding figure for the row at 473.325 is 8.2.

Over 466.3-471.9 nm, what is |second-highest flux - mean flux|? 1.17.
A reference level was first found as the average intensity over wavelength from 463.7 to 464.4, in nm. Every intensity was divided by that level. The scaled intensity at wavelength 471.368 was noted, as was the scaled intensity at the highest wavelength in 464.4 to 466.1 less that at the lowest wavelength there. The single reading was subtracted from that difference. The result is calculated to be -1.38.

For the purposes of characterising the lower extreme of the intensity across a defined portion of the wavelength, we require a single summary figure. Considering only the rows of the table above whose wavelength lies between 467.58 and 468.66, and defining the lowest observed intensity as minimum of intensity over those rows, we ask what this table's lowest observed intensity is 6.235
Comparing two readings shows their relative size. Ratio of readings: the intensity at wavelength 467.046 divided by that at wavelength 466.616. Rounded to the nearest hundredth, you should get 0.80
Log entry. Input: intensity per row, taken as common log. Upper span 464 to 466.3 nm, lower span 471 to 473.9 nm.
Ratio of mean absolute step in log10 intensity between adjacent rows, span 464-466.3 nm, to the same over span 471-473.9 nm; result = 0.62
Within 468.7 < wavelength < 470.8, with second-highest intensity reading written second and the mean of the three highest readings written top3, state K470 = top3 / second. 1.00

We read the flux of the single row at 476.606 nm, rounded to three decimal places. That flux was 10.750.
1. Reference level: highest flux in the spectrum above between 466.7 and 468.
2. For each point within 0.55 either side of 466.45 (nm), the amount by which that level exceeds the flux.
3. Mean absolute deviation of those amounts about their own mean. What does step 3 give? 0.46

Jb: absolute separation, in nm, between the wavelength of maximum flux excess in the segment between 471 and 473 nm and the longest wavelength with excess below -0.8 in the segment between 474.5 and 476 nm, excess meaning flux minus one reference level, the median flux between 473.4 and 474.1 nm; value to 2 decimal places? 4.58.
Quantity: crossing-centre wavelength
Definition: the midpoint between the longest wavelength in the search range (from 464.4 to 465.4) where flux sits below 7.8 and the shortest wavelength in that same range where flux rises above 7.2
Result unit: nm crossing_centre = 464.90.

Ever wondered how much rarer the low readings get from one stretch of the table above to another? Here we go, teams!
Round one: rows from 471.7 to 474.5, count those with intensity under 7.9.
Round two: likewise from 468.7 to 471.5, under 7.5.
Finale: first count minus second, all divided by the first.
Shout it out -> -0.143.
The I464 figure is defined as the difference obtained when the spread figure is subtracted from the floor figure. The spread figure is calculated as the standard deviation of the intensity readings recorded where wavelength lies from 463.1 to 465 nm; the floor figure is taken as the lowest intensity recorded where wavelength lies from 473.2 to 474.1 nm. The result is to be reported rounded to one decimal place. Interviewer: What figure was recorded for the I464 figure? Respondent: 6.2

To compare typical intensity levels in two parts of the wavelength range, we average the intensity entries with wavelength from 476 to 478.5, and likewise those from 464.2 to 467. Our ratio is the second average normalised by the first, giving 0.88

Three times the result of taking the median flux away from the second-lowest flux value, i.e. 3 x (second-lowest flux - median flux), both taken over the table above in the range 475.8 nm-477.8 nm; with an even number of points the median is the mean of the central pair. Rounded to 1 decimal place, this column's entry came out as -5.9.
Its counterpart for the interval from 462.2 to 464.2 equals -1.7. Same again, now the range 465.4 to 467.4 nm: -3.2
